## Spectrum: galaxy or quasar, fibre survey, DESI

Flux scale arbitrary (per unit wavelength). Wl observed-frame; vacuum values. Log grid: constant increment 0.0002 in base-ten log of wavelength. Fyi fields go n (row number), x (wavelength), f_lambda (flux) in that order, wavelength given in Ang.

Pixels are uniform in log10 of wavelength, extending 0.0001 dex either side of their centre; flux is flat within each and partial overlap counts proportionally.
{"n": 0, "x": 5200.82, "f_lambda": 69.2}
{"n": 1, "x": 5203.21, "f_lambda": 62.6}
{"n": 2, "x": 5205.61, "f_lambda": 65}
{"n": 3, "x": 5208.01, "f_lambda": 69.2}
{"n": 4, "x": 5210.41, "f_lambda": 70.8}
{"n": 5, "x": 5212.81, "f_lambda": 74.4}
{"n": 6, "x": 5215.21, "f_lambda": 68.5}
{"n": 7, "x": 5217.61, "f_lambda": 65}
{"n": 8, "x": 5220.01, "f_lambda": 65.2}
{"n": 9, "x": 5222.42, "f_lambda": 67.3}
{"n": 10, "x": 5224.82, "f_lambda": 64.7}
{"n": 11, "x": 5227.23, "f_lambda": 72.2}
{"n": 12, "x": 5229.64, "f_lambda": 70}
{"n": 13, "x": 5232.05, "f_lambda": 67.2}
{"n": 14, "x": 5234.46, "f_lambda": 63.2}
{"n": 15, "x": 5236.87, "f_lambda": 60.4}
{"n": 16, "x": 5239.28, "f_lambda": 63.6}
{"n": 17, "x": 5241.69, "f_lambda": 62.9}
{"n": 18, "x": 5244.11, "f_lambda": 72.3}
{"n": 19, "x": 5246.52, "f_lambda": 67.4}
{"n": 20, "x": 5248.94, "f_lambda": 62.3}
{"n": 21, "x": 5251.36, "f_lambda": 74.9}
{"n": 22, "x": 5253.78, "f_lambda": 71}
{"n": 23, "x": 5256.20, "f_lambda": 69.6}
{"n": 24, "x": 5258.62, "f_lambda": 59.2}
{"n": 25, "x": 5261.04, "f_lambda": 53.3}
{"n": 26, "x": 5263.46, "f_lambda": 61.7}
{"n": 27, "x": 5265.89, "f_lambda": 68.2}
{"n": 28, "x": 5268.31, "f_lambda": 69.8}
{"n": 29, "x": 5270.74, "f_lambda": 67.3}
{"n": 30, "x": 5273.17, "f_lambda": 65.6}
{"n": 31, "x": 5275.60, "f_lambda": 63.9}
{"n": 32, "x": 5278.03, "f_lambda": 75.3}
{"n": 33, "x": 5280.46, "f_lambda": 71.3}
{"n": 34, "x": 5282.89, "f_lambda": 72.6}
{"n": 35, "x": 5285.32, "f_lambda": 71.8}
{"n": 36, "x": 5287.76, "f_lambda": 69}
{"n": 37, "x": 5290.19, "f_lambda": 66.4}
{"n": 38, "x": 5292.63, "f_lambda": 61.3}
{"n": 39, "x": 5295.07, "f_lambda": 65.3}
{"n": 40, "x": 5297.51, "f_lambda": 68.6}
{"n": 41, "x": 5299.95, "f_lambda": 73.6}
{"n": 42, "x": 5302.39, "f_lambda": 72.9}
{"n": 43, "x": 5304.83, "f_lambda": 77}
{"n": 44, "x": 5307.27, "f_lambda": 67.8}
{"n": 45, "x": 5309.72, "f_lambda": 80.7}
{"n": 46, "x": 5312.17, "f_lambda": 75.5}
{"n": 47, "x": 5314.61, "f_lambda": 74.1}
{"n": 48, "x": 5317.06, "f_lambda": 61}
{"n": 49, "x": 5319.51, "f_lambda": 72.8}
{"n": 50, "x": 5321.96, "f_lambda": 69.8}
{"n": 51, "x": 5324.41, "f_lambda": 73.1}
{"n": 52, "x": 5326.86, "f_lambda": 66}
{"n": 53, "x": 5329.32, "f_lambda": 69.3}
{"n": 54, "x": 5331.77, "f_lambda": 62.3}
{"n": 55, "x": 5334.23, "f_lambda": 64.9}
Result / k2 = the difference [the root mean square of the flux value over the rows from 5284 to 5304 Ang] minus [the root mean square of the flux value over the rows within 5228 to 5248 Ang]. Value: 2.7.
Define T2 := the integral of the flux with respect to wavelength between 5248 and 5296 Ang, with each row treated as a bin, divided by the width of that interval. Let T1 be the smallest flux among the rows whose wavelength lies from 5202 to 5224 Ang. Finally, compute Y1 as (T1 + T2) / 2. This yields 64.8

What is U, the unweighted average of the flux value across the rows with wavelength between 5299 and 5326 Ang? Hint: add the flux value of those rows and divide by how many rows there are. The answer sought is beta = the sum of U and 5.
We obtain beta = 77.6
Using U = 72.6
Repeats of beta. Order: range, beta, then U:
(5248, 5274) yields 70.7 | 65.7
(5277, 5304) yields 74.8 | 69.8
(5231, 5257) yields 71.8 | 66.8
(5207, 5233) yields 73.6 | 68.6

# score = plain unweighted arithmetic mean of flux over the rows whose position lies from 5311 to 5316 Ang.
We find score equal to 75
